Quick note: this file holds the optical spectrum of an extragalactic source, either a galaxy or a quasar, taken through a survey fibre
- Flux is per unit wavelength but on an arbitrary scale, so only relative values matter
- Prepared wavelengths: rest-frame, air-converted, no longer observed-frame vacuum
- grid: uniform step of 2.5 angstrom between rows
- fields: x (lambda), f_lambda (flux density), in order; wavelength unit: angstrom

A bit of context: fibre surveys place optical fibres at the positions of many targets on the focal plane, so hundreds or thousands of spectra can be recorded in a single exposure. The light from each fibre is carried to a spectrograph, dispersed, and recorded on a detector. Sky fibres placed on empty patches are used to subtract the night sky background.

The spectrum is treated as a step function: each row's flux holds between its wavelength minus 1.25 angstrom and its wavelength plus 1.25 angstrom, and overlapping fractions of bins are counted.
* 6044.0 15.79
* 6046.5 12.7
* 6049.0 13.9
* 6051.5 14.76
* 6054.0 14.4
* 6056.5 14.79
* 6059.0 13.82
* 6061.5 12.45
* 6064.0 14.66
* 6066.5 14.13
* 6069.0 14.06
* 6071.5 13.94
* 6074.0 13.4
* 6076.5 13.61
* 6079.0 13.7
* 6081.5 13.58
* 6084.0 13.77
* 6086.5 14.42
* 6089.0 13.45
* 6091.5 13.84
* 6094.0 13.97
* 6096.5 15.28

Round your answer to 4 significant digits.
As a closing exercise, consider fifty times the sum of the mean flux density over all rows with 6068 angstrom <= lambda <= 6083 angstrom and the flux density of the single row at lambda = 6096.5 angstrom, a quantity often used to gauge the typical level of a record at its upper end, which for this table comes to 1450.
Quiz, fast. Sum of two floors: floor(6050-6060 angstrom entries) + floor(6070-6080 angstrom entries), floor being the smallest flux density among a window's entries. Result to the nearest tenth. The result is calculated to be 27.2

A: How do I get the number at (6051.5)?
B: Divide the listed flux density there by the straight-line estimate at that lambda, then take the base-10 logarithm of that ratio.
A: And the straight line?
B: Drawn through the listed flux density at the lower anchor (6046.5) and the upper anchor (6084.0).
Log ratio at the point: 0.060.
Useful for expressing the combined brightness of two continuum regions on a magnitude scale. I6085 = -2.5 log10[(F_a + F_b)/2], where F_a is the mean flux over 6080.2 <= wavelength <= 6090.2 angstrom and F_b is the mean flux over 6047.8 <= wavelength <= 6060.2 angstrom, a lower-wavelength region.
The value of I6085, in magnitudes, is -2.87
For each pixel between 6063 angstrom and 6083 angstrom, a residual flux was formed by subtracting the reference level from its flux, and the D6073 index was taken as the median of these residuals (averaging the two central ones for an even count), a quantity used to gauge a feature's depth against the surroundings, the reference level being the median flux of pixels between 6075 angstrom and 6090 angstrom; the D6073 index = 0.2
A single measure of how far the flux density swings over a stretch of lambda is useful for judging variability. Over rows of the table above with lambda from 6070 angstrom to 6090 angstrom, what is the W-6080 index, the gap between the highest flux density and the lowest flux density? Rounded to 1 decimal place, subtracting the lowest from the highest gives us 1.0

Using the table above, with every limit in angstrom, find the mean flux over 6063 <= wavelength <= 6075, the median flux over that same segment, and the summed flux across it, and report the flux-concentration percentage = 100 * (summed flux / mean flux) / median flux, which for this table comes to 35.6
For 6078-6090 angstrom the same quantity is 36.5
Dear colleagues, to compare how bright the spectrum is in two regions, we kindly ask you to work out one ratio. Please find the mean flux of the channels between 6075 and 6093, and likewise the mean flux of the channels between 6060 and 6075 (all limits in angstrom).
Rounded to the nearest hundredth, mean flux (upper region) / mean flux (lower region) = 1.00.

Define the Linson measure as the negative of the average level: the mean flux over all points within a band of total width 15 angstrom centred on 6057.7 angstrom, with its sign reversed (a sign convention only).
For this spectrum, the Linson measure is -14.1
